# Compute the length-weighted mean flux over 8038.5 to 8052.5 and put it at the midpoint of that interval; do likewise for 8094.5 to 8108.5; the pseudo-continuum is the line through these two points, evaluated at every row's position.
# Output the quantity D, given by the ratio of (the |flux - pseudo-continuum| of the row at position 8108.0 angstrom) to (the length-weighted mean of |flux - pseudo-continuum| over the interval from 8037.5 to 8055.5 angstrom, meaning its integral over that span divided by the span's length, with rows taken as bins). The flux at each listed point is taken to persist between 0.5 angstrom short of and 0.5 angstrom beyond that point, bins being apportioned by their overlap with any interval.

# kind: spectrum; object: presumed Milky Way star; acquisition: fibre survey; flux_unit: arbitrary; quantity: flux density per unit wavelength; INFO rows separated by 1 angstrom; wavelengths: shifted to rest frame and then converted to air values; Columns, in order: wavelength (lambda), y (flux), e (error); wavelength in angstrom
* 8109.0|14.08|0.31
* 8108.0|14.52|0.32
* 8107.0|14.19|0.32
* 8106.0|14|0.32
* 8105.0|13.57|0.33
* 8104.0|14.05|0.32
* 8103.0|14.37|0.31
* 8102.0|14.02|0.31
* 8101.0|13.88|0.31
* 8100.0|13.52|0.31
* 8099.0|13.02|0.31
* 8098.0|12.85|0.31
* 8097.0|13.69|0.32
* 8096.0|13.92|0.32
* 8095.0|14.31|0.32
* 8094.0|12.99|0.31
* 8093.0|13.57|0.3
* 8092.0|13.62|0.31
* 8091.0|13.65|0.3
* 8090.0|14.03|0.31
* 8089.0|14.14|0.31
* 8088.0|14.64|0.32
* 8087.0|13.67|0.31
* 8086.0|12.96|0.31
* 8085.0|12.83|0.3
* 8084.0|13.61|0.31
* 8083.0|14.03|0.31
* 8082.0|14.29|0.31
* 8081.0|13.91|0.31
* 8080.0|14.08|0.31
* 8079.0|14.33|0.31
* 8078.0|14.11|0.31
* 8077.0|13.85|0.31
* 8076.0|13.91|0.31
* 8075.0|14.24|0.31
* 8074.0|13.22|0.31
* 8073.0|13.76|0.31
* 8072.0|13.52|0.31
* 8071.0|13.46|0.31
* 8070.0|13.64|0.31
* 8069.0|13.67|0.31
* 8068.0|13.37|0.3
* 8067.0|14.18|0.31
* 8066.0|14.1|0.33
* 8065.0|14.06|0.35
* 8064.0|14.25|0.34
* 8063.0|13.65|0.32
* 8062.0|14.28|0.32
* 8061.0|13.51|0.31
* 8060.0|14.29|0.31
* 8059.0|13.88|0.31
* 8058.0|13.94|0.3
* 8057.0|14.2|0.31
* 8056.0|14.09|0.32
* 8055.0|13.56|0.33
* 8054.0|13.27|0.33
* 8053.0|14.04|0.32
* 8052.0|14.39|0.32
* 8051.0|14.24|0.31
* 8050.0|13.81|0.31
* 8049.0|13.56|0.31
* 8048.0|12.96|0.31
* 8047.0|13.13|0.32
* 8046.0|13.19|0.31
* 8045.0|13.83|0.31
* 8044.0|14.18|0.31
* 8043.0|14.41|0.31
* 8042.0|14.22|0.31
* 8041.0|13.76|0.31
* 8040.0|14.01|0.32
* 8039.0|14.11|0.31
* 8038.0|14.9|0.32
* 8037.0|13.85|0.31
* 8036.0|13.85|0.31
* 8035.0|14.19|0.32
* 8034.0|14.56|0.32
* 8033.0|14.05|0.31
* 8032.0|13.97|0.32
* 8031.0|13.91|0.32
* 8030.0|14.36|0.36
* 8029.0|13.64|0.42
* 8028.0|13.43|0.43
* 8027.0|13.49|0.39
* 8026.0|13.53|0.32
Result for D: 1.6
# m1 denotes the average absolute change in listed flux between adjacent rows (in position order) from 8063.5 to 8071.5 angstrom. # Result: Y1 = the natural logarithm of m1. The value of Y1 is -1.46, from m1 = 0.23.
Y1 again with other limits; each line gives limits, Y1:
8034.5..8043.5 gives -0.92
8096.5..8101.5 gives -0.76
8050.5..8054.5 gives -0.86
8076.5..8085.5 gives -1.07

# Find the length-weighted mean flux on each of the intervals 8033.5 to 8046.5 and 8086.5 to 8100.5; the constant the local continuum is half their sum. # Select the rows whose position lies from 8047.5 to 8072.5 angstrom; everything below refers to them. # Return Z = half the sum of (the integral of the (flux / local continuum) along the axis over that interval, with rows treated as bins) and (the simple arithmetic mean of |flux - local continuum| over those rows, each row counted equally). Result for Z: 12.62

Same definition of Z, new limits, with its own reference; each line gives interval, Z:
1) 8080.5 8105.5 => 12.56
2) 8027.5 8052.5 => 12.73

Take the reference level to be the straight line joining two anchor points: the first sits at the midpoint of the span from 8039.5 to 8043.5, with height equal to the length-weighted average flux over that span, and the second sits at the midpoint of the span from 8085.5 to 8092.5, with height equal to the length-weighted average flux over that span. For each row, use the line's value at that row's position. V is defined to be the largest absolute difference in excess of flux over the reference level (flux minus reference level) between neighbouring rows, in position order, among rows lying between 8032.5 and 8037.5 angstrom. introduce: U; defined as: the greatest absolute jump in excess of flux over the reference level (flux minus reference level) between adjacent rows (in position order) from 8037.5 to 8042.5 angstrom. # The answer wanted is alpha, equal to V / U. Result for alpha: 0.7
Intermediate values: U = 0.78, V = 0.5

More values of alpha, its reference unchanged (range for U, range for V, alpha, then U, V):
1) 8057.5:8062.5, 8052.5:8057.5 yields 1.0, 0.78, 0.8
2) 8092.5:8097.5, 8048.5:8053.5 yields 0.3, 1.33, 0.4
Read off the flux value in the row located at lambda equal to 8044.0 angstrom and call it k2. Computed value 14.18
